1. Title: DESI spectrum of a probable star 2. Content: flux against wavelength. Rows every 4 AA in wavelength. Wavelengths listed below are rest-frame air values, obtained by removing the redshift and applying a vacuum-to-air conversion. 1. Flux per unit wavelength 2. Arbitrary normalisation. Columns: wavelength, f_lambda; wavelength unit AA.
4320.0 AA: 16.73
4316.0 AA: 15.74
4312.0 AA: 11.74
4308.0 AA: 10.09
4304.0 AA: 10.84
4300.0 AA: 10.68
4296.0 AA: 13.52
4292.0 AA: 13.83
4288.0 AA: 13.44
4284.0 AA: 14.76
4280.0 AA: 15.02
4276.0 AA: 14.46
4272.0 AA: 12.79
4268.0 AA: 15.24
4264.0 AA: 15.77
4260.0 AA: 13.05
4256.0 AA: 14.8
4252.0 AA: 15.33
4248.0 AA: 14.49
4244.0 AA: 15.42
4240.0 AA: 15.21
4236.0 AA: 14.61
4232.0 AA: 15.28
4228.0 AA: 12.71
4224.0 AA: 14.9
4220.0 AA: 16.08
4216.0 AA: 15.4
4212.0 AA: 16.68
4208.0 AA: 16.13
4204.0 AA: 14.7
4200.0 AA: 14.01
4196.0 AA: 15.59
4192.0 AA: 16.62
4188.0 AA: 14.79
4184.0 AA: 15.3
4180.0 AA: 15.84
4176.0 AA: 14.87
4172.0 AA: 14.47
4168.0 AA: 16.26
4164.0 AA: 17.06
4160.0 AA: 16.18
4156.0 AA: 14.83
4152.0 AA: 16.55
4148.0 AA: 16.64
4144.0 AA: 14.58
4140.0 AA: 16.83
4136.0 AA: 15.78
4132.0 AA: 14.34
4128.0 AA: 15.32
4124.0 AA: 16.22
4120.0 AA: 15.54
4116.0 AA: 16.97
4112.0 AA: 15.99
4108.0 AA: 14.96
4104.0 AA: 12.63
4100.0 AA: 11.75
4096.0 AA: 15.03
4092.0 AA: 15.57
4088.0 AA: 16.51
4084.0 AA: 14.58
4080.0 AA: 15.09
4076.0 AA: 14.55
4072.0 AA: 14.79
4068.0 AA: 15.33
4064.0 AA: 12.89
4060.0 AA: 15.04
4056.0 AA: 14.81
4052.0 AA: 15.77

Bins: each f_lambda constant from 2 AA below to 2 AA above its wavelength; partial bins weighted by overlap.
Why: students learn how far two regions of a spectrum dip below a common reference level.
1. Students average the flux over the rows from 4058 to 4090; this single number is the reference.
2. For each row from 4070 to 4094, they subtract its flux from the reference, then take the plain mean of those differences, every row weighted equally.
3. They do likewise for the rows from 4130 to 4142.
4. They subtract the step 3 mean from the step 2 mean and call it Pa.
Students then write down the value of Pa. 0.5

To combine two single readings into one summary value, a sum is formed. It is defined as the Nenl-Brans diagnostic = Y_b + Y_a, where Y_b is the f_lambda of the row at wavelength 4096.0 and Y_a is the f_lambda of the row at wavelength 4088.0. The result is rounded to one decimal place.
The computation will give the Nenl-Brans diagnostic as 31.5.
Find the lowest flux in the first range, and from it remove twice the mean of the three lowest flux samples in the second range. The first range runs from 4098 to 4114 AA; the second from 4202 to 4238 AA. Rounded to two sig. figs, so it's -16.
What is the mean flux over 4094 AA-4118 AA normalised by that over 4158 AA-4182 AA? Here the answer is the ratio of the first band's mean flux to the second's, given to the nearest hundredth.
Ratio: 0.92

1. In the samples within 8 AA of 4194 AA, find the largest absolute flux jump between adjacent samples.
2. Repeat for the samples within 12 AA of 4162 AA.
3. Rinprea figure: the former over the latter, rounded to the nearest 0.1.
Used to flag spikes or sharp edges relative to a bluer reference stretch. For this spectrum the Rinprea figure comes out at 1.0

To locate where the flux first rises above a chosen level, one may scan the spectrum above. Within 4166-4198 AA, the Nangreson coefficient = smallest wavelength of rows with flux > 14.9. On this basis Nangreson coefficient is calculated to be 4168.0 AA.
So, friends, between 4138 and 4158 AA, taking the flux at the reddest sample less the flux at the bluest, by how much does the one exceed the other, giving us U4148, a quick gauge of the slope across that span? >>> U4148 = -2.0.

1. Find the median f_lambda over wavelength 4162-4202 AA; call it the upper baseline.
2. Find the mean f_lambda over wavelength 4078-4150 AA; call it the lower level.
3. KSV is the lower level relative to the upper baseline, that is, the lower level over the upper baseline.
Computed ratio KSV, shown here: 0.99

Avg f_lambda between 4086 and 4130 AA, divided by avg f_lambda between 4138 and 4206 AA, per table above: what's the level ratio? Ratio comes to 0.97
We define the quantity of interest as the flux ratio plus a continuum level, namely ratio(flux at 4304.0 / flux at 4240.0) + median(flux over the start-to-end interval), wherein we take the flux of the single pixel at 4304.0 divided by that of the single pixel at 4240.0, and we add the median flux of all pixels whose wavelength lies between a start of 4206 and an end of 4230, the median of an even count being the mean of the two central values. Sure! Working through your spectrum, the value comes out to 16.5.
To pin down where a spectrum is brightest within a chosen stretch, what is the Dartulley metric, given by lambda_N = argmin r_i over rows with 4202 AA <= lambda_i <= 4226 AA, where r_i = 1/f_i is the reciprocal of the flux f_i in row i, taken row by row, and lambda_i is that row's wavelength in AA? 4212.0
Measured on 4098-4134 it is 4116.0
